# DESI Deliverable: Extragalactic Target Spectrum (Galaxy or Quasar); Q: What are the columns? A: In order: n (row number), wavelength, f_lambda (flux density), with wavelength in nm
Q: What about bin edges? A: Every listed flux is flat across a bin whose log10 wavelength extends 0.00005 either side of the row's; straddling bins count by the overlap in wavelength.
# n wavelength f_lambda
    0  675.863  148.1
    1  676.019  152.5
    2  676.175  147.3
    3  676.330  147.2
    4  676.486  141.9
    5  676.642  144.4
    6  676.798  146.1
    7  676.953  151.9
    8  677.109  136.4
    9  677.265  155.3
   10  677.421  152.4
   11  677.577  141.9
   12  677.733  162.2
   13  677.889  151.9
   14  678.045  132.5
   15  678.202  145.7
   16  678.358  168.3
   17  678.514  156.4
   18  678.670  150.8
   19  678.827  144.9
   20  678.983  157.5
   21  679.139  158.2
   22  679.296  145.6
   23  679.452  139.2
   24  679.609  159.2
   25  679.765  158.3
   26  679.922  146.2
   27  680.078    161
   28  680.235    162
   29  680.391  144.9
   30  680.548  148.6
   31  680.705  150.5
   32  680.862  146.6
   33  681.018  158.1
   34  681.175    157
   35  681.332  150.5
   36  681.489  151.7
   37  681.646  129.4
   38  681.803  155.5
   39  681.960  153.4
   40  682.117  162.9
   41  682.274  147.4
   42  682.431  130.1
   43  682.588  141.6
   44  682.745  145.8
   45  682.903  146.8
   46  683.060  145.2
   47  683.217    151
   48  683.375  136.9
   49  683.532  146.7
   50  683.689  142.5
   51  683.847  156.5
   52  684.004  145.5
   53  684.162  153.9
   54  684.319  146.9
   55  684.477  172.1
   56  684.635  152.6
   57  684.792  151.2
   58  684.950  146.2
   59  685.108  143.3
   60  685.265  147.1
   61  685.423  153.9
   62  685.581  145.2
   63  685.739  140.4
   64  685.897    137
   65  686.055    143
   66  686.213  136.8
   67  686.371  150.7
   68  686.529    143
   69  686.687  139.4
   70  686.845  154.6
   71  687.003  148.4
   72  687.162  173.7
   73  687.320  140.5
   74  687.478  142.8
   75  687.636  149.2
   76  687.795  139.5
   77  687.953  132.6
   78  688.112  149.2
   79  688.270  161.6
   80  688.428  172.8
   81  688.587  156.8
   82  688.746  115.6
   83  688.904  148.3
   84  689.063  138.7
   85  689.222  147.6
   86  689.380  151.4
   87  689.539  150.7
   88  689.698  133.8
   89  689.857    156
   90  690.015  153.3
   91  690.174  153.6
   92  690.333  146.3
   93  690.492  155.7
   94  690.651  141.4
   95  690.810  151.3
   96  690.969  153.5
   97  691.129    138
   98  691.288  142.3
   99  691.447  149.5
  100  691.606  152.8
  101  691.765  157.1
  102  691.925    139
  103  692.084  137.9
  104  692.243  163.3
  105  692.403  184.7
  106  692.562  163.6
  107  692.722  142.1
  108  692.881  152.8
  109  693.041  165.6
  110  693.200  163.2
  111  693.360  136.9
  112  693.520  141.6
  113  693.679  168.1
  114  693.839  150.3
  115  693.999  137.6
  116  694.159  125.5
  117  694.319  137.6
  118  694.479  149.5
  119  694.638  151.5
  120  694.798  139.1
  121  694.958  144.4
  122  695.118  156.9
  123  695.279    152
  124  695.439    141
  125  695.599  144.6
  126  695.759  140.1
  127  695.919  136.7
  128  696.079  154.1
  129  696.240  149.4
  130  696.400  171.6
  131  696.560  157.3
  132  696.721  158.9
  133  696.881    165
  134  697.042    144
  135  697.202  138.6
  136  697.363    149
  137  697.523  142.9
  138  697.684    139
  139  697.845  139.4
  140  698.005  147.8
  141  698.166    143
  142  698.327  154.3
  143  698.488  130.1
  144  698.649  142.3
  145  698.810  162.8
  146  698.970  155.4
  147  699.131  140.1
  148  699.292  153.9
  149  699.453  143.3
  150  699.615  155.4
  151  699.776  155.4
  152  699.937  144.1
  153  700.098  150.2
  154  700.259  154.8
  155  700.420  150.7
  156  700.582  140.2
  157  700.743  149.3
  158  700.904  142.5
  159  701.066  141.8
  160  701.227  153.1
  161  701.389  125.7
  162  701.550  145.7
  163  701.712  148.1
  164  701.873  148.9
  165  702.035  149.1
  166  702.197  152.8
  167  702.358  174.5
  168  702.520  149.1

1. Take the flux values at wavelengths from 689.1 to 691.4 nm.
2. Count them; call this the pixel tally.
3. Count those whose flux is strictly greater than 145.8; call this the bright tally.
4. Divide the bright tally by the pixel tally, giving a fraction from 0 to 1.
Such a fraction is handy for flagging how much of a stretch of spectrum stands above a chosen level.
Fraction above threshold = 0.71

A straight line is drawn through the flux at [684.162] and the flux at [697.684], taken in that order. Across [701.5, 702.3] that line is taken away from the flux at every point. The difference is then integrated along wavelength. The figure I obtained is 12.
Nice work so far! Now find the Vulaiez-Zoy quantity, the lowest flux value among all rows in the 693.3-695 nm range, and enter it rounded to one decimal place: 125.5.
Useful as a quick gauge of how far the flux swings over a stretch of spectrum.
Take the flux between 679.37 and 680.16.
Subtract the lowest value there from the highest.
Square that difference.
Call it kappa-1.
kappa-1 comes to 475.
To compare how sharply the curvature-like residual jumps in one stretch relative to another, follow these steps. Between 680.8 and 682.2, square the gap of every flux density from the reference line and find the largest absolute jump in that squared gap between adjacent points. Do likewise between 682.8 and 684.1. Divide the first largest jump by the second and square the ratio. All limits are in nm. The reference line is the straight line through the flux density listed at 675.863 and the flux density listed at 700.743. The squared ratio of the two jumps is 7.2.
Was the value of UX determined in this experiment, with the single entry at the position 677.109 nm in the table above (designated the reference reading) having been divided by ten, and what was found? 14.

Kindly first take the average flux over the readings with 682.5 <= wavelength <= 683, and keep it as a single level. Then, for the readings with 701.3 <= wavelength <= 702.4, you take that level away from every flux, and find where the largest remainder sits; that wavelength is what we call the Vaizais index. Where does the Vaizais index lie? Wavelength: 702.358 nm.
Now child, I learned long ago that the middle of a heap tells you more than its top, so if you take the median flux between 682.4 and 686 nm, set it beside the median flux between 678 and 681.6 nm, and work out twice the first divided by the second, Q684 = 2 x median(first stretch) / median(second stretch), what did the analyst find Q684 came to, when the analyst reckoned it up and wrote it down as 1.94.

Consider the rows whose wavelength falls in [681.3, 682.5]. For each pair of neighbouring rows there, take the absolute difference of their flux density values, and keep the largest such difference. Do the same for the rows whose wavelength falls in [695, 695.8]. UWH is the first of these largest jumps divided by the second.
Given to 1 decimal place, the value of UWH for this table 2.4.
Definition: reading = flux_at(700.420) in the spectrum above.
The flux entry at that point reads 150.7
